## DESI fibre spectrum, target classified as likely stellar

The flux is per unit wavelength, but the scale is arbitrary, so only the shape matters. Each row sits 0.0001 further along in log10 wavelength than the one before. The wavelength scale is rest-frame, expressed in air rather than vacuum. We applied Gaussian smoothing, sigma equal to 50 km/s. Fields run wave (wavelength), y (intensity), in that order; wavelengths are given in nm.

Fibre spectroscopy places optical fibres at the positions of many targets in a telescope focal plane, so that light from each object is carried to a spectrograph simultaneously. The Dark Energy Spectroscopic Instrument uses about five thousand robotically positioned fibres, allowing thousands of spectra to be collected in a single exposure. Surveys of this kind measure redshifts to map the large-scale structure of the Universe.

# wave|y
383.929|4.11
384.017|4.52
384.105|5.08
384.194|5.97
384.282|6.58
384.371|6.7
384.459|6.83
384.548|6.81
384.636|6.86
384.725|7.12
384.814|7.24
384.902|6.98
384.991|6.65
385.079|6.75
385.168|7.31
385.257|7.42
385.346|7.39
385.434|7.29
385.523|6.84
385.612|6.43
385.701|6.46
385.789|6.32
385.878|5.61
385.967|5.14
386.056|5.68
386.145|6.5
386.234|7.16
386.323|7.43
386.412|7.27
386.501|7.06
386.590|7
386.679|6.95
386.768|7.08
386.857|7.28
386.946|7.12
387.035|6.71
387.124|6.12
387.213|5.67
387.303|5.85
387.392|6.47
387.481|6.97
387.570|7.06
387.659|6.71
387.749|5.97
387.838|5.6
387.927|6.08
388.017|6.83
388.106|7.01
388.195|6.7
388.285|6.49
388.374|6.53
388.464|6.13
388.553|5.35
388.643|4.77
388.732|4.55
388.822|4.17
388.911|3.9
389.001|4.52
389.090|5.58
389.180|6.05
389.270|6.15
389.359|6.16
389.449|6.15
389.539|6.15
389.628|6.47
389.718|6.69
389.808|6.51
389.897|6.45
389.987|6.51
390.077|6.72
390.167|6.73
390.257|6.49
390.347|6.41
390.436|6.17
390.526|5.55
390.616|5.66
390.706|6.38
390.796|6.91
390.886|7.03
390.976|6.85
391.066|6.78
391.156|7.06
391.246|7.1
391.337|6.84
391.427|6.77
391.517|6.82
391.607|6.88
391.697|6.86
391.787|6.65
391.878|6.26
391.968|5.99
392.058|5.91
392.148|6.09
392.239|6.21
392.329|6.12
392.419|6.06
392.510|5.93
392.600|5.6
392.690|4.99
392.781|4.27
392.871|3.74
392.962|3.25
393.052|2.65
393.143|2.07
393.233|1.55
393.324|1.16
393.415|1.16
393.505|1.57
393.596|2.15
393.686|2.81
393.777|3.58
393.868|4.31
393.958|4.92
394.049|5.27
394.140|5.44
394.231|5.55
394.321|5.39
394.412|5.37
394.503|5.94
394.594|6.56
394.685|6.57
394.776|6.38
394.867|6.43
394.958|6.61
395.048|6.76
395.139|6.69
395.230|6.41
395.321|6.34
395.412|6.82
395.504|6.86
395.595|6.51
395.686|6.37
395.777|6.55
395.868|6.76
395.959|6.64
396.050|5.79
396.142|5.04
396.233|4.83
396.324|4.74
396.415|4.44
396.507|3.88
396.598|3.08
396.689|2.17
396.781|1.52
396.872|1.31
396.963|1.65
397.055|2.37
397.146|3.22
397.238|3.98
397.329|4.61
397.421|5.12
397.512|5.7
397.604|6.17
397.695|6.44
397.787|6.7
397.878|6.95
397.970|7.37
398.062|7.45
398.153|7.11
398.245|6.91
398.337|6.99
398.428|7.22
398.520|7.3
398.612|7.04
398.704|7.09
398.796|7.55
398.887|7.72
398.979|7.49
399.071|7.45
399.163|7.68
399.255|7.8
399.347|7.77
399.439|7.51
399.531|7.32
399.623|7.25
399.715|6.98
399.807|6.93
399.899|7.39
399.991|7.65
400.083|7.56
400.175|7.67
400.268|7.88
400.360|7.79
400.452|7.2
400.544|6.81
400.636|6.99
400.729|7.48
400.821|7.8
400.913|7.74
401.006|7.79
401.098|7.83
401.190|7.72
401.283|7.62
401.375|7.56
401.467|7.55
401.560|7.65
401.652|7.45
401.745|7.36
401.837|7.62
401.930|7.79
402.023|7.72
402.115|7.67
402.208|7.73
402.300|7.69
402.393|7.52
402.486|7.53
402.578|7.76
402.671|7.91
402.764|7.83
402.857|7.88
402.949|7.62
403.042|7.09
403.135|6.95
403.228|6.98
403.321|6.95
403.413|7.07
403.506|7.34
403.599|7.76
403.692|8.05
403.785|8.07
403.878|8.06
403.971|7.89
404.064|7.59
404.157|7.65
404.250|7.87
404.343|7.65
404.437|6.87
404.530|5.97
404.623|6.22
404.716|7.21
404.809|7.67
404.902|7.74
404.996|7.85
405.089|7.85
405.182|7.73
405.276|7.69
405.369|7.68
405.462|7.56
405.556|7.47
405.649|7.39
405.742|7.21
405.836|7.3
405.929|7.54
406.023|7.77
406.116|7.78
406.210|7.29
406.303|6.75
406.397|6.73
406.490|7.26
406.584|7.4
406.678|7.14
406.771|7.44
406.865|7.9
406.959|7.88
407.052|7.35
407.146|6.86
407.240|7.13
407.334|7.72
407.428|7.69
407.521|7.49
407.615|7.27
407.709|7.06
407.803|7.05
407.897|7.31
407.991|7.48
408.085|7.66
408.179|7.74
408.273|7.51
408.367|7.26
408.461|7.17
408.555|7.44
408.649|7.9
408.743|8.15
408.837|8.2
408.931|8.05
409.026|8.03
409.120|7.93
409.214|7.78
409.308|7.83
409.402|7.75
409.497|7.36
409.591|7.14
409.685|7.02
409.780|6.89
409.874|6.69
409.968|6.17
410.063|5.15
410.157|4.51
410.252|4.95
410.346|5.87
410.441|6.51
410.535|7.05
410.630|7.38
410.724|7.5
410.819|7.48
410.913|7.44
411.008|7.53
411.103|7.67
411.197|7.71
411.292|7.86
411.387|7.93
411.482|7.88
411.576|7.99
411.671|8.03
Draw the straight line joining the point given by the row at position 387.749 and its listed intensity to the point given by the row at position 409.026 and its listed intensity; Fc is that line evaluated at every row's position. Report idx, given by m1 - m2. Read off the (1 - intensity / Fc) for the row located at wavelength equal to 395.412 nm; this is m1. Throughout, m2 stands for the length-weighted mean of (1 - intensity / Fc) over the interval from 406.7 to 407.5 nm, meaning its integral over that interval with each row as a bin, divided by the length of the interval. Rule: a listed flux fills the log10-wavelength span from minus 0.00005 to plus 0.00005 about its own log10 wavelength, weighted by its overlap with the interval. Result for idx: -0.06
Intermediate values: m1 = -0.02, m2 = 0.05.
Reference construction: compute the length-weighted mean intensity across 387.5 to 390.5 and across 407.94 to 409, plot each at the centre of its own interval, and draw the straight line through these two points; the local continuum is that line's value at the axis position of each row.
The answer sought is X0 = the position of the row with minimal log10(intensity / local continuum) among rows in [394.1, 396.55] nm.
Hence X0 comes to 396.507 nm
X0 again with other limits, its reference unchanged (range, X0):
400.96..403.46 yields 403.321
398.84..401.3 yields 400.544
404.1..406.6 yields 404.530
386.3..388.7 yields 388.643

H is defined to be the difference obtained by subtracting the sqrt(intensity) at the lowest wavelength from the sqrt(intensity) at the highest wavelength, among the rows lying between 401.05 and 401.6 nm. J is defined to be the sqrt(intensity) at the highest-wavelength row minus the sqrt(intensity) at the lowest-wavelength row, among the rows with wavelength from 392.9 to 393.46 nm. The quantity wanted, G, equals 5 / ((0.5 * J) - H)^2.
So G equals 46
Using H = -0.03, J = -0.73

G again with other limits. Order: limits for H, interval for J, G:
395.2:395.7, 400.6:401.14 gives 691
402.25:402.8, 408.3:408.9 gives 1415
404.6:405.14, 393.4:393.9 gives 136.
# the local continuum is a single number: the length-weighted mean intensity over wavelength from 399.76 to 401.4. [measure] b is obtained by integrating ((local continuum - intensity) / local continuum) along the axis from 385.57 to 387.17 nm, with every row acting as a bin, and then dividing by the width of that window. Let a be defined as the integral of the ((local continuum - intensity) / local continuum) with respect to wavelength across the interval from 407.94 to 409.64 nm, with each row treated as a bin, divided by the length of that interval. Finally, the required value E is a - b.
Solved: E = -0.14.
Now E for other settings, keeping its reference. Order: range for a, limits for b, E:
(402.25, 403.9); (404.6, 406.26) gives -0.01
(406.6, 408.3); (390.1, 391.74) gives -0.11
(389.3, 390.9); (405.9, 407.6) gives 0.13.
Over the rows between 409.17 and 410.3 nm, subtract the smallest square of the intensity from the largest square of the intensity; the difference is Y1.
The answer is 41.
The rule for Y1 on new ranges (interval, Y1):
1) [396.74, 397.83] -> 43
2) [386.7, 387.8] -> 21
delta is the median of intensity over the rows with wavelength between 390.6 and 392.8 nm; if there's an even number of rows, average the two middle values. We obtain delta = 6.38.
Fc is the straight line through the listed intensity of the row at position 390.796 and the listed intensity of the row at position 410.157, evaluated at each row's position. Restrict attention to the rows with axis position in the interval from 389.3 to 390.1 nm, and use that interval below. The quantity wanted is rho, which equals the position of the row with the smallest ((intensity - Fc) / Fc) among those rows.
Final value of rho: 389.449 nm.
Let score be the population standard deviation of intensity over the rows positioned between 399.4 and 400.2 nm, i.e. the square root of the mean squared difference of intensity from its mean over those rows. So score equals 0.26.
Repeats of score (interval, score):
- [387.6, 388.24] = 0.49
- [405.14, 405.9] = 0.18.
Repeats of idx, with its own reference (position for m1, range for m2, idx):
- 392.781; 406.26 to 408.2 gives 0.27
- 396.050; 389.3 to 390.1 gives 0.19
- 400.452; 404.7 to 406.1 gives -0.01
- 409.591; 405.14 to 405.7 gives 0.10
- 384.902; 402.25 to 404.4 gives -0.21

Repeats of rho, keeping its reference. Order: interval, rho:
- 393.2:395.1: 393.324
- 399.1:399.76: 399.715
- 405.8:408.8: 406.397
